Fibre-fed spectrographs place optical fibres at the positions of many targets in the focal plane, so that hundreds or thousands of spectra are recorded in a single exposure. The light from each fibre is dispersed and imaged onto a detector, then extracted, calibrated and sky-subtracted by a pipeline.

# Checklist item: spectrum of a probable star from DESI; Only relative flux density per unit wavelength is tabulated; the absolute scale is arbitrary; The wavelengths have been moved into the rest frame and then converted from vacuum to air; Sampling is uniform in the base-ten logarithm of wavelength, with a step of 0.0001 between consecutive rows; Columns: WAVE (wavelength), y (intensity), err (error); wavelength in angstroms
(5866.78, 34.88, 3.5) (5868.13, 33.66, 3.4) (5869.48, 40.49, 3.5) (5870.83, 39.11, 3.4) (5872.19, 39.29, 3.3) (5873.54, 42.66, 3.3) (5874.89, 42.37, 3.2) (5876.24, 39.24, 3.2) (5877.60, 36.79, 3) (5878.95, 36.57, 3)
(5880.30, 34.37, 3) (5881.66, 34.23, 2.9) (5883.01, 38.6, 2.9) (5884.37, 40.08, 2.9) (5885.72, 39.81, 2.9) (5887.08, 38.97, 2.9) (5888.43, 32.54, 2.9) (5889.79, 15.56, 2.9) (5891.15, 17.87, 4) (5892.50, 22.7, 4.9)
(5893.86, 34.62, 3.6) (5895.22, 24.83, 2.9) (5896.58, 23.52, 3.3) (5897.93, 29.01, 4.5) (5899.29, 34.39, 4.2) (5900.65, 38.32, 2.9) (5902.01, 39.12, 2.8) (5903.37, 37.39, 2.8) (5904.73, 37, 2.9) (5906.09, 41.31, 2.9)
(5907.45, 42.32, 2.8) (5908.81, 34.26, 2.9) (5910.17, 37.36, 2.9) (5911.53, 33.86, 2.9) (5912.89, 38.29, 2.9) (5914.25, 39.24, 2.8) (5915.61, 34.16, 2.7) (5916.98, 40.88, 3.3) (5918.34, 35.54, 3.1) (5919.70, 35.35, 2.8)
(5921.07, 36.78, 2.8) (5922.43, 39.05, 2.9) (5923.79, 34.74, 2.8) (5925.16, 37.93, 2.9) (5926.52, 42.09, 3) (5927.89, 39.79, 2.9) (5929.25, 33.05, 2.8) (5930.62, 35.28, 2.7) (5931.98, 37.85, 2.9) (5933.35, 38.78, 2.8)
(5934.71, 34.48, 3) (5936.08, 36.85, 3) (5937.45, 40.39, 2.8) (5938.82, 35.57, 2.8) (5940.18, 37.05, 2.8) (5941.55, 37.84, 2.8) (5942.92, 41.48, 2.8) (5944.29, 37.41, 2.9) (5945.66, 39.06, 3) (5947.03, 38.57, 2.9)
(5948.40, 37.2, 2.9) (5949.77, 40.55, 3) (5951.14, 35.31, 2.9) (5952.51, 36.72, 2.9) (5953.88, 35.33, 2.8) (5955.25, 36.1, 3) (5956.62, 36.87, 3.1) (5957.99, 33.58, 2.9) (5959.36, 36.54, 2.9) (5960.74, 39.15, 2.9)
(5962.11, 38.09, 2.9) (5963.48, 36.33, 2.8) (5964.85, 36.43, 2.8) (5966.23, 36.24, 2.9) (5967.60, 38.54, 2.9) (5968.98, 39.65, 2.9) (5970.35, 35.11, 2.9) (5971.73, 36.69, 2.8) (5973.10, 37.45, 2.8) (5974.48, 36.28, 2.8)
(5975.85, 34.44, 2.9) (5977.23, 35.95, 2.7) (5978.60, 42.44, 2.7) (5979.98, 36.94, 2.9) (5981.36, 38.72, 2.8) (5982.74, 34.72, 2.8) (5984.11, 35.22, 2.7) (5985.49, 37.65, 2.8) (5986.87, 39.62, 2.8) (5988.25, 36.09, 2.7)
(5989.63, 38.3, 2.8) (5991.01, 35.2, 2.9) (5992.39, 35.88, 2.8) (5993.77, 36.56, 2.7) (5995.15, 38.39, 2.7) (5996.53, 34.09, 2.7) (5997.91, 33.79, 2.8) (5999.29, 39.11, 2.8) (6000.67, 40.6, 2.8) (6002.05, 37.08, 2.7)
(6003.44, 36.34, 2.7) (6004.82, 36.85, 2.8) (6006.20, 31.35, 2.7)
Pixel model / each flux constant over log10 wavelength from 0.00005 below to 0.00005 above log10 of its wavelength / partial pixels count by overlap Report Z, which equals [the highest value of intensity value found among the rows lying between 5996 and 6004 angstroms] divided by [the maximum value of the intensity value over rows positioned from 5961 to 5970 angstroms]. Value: 1.02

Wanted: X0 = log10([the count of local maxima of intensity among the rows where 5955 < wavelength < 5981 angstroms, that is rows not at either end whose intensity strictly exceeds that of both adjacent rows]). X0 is 0.78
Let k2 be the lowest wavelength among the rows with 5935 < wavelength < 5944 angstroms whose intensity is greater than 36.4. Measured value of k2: 5936.08 angstroms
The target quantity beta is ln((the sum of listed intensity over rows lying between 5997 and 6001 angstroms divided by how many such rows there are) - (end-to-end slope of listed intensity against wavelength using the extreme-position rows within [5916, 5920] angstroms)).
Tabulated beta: 3.69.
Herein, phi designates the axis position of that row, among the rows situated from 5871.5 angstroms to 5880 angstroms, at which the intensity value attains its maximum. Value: 5873.54 angstroms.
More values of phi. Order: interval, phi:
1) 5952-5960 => 5956.62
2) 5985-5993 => 5986.87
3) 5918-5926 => 5922.43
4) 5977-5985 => 5978.60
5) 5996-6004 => 6000.67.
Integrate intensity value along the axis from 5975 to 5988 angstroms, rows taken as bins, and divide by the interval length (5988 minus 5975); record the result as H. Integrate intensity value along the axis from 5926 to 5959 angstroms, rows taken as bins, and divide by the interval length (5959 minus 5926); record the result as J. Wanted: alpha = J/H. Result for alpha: 1.00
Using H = 37.3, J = 37.4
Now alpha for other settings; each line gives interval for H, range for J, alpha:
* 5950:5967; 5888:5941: 0.95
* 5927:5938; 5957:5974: 1.00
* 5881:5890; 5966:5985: 1.05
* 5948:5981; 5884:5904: 0.84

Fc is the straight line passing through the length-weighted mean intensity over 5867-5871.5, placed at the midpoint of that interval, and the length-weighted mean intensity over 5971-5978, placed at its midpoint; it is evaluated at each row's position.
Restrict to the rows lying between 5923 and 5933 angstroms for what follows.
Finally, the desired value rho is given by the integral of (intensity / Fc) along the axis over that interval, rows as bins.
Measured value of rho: 10.1 angstroms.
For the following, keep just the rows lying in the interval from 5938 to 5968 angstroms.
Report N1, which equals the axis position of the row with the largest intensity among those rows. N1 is 5942.92 angstroms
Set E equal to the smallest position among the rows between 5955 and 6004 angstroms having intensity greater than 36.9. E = 5960.74 angstroms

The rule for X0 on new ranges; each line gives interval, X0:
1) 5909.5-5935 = 0.70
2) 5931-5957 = 0.78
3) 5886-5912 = 0.60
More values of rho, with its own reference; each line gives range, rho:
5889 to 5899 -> 6.6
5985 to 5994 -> 9.2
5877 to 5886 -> 8.9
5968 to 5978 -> 10.1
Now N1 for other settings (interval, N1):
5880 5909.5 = 5907.45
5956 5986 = 5978.60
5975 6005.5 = 5978.60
